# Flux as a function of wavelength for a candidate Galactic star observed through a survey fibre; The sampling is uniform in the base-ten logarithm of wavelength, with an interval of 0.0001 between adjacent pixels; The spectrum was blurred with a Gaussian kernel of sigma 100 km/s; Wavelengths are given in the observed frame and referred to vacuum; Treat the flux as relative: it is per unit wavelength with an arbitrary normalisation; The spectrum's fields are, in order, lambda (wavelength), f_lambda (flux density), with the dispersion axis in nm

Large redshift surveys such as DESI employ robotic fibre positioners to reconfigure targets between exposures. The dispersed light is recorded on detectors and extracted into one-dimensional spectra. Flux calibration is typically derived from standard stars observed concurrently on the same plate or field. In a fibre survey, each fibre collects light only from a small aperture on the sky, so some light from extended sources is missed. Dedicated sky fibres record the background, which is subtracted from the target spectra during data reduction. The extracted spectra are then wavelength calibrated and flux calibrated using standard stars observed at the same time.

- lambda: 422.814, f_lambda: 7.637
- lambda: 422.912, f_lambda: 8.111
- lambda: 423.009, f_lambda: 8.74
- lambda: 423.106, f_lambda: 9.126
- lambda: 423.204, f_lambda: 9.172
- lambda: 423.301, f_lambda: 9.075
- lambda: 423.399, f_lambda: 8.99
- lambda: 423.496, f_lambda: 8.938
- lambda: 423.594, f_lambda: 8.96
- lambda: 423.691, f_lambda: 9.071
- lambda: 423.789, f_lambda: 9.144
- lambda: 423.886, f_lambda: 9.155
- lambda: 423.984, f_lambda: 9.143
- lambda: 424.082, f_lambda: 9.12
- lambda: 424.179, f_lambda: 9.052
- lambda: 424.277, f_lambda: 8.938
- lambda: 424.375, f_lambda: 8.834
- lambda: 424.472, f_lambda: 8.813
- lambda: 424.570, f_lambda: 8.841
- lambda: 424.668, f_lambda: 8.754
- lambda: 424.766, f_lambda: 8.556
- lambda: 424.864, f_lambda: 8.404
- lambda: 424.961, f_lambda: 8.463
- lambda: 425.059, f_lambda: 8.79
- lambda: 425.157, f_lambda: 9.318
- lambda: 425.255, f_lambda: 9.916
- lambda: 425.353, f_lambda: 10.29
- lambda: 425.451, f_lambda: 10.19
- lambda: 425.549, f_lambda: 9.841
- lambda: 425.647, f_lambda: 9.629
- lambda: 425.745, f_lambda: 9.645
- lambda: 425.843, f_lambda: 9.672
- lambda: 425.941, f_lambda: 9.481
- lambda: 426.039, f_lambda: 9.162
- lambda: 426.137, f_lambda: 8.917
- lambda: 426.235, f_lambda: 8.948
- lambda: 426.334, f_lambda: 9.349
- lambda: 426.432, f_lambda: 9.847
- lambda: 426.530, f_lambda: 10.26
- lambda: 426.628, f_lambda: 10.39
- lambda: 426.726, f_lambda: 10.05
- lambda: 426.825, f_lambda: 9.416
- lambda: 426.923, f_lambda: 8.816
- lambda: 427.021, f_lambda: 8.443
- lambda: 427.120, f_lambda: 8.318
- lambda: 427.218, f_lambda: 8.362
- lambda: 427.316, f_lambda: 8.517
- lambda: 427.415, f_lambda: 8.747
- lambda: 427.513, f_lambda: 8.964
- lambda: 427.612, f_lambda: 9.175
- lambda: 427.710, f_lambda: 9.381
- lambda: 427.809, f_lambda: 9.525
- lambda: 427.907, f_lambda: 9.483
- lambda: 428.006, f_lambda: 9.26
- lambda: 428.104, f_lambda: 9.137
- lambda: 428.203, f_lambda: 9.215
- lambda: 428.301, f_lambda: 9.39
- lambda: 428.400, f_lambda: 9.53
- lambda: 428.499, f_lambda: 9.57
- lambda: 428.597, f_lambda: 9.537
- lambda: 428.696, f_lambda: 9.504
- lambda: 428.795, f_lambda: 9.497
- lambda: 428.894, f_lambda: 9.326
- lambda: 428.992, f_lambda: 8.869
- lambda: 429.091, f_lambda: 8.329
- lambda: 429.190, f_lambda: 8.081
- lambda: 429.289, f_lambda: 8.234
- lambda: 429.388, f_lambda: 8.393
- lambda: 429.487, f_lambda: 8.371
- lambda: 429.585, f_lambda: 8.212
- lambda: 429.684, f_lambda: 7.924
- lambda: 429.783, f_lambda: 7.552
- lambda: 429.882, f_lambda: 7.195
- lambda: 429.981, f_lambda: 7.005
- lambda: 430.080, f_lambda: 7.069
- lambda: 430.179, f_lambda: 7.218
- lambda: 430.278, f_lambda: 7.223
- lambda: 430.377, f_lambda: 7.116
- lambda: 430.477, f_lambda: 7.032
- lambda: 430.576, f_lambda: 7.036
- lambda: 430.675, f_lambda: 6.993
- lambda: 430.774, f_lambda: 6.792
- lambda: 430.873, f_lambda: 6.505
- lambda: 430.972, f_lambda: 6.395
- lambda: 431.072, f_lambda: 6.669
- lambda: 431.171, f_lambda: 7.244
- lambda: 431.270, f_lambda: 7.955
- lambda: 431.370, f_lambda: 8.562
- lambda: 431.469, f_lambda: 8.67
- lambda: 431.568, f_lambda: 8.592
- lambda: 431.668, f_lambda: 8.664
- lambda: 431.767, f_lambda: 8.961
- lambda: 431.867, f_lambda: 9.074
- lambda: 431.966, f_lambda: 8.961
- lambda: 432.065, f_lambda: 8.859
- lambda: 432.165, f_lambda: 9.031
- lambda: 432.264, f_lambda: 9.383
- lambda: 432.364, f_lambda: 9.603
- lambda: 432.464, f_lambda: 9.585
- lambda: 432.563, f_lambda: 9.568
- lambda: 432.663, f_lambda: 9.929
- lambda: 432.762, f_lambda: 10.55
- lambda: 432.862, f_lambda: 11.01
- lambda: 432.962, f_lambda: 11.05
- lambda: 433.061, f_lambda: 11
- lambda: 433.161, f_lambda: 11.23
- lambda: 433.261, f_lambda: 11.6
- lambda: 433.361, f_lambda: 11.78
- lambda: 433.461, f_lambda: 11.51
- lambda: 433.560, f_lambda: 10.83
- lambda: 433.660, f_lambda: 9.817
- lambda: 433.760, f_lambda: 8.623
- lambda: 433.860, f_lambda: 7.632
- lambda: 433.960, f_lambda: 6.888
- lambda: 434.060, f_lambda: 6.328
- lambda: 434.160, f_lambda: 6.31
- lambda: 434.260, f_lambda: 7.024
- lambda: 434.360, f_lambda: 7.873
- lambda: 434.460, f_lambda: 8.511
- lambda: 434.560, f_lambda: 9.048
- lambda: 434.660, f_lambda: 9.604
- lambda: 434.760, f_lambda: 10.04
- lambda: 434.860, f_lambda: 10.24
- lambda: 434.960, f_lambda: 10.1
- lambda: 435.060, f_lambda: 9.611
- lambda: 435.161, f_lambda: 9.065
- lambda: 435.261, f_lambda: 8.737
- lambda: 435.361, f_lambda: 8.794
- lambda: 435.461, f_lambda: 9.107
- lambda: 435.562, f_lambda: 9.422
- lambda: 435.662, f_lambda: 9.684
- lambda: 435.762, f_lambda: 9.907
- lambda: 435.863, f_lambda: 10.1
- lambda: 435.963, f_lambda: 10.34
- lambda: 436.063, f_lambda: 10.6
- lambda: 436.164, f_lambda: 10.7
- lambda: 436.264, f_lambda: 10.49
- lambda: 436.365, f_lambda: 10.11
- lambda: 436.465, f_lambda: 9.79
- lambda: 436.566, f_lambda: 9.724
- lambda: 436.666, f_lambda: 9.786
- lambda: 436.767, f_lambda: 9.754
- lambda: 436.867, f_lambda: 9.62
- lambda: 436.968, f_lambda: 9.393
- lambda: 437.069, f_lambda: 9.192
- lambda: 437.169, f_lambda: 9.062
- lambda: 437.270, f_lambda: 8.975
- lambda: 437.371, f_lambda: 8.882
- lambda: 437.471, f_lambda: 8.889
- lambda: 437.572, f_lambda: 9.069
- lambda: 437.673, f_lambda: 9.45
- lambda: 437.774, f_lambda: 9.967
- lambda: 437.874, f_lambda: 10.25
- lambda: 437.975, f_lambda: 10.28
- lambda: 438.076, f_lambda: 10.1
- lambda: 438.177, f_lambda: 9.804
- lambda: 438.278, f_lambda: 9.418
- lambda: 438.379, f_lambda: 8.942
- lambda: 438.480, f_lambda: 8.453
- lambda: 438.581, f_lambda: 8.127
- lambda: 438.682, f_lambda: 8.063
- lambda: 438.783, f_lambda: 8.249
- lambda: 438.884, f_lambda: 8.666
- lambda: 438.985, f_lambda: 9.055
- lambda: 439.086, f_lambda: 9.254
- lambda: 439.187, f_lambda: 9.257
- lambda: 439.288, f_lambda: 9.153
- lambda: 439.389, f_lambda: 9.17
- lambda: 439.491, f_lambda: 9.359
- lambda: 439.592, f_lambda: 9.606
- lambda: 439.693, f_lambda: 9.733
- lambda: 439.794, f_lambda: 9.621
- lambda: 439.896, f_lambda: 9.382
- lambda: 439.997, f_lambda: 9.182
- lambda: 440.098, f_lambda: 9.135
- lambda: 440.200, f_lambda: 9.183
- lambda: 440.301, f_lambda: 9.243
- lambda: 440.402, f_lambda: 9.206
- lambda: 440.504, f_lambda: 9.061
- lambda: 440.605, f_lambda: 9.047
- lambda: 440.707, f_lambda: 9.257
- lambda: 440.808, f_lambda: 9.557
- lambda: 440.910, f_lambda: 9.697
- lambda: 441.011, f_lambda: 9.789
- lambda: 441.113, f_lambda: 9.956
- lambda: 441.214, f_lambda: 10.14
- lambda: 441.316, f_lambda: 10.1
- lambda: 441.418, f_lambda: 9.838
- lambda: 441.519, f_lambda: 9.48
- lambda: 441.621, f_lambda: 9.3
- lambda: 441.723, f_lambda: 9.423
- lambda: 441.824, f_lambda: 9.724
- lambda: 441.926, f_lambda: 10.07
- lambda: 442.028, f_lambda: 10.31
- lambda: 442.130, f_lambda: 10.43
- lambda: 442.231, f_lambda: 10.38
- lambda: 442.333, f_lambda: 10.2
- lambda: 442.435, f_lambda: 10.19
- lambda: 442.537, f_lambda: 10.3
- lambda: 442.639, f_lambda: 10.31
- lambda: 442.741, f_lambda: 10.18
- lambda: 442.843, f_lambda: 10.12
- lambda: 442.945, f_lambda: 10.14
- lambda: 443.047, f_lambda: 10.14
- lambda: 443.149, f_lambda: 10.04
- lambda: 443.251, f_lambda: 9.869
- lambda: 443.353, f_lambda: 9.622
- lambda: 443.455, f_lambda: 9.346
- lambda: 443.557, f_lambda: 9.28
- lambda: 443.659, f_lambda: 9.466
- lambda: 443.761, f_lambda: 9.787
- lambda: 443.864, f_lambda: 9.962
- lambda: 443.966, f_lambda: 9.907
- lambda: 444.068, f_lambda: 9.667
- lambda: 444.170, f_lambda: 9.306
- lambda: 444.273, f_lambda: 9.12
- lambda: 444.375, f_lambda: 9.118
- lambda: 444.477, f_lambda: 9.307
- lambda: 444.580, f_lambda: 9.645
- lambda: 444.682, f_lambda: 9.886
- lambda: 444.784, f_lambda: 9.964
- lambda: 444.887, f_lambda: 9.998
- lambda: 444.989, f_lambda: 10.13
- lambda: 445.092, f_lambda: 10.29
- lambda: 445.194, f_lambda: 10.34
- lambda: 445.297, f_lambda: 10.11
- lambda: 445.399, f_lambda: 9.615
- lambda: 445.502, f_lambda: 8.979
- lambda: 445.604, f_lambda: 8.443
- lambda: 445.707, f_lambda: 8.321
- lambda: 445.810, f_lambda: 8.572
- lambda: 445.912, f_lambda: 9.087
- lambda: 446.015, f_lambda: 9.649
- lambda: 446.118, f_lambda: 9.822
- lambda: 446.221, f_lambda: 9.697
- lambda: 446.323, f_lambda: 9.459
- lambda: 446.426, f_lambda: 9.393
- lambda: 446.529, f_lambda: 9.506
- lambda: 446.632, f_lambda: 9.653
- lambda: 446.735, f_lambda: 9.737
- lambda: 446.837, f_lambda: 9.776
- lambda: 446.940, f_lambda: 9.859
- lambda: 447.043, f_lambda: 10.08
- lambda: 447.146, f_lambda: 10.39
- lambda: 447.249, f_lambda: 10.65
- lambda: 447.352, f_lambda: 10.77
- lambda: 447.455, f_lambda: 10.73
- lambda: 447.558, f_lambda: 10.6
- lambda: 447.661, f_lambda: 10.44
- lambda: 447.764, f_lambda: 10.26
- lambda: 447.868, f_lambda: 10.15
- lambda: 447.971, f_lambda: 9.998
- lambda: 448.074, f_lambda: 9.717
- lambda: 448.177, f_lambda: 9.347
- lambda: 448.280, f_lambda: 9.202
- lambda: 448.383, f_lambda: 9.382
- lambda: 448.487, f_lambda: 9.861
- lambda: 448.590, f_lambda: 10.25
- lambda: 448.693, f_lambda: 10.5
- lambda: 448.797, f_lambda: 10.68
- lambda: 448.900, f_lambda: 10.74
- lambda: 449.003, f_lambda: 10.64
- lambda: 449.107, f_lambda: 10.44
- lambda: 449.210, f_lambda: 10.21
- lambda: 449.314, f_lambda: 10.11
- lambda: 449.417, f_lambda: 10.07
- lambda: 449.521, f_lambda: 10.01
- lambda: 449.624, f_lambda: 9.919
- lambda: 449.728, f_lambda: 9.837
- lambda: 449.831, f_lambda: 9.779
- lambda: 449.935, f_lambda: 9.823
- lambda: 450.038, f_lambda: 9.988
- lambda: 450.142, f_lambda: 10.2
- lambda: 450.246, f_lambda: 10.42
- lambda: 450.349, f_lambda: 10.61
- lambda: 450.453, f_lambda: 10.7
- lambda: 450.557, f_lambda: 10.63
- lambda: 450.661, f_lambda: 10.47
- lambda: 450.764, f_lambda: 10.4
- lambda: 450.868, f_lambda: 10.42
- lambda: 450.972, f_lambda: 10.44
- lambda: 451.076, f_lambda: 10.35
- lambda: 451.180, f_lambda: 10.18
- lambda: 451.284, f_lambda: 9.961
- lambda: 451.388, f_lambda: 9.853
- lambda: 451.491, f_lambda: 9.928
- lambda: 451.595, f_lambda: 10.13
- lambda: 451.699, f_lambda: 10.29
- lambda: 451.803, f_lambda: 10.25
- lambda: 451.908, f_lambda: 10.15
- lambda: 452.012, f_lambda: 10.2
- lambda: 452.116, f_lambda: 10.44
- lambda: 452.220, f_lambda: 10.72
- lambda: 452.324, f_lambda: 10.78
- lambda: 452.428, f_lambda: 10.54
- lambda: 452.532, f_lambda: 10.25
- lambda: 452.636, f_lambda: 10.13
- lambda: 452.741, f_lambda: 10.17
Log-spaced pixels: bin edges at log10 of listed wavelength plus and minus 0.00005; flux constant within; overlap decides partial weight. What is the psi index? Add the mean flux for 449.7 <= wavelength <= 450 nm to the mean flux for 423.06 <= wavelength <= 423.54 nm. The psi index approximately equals 18.9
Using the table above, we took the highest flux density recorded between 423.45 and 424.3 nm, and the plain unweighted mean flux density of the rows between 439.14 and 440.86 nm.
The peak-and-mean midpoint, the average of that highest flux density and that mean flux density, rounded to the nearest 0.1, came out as 9.2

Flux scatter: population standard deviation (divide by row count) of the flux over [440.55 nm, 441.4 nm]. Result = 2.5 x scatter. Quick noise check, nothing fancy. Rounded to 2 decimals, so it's 0.91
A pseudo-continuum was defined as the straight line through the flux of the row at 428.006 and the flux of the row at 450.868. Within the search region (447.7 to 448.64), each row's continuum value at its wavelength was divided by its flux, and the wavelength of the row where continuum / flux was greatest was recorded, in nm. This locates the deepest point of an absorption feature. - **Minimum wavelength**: 448.280 nm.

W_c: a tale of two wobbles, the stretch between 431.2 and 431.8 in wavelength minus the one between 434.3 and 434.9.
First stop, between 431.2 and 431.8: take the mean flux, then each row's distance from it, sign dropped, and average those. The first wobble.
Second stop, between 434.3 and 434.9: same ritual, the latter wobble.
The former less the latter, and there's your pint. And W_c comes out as -0.54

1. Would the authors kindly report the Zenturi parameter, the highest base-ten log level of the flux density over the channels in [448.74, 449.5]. 1.03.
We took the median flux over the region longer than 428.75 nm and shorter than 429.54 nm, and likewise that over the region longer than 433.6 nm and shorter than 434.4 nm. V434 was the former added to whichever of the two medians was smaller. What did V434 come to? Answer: 16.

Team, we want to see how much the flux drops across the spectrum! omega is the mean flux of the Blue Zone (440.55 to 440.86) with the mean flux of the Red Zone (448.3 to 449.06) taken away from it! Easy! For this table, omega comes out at -1.0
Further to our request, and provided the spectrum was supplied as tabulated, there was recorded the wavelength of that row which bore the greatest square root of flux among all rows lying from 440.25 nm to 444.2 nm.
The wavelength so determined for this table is 442.130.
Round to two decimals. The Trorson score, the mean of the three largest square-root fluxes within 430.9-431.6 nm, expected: 2.93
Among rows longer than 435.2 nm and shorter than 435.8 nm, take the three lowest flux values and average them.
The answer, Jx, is 8.9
